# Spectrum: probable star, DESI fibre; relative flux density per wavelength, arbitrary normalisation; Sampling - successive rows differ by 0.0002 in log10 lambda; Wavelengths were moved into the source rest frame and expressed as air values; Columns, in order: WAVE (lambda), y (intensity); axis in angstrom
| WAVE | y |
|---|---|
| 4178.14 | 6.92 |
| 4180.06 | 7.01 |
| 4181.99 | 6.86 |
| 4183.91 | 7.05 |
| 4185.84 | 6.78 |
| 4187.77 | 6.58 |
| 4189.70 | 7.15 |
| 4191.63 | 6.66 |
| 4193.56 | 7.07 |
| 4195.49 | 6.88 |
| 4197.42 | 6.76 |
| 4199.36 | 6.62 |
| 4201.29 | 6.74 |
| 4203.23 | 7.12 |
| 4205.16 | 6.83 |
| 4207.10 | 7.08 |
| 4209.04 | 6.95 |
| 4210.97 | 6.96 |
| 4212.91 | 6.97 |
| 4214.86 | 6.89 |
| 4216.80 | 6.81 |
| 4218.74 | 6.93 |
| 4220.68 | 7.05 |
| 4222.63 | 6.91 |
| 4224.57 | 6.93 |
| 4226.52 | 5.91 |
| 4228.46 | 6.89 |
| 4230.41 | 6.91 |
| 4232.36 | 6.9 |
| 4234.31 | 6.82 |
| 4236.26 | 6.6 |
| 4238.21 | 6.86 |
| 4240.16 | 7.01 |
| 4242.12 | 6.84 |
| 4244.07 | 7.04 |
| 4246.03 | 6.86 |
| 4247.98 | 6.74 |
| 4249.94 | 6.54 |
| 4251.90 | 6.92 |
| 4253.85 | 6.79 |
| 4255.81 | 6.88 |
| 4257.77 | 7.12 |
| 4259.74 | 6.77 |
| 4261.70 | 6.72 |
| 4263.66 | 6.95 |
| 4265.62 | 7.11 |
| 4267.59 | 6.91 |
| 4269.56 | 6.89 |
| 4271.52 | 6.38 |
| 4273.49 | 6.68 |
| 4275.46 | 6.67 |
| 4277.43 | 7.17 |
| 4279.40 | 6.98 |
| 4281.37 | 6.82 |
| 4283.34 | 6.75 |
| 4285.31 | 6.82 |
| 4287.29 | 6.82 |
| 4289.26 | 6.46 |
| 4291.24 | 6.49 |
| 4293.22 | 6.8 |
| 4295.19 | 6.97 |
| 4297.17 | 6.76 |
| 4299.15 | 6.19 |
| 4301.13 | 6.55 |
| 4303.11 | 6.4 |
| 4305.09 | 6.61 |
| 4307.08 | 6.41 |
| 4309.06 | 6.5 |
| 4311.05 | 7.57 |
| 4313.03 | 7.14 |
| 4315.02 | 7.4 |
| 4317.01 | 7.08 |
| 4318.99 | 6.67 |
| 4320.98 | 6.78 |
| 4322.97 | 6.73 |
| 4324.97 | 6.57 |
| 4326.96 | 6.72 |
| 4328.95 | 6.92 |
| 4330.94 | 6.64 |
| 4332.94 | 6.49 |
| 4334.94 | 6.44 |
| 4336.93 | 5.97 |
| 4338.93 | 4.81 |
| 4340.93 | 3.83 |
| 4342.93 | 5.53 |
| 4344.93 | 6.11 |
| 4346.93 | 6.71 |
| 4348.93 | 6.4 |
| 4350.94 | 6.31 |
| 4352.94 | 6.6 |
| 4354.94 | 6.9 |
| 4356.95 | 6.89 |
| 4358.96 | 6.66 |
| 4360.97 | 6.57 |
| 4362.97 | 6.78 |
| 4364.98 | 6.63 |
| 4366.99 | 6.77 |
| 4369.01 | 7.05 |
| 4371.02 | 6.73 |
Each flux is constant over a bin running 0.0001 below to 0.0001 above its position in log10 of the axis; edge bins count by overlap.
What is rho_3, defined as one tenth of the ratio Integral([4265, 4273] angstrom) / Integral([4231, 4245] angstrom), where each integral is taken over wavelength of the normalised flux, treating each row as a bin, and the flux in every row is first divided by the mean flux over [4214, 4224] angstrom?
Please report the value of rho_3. 0.057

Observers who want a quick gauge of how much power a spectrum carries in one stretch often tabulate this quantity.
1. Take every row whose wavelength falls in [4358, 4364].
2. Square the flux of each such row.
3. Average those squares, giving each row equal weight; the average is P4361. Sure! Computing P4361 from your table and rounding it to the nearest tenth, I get 44.5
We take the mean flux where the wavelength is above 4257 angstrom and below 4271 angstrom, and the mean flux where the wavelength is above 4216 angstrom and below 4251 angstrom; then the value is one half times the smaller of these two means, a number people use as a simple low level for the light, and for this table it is 3.40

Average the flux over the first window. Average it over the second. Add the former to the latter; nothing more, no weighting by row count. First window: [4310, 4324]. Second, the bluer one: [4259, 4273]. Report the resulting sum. 13.9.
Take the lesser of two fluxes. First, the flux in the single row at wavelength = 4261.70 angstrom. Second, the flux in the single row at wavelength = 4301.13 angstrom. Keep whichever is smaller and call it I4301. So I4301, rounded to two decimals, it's 6.55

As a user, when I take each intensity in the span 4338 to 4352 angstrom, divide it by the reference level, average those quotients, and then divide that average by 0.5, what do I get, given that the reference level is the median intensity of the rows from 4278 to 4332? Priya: 1.68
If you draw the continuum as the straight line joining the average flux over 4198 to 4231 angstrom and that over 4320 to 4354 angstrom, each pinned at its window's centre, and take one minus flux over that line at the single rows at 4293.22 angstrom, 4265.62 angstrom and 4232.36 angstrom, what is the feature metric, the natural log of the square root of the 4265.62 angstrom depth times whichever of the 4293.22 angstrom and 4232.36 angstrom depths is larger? -3.2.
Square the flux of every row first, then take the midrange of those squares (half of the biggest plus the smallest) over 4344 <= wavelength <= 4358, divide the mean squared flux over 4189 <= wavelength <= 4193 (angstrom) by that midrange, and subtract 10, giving -8.88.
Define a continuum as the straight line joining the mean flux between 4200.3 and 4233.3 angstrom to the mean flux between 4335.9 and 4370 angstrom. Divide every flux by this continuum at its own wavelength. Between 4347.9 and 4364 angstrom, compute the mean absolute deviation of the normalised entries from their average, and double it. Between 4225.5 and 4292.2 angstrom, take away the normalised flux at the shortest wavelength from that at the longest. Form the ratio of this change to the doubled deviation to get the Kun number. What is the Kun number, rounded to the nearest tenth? 2.2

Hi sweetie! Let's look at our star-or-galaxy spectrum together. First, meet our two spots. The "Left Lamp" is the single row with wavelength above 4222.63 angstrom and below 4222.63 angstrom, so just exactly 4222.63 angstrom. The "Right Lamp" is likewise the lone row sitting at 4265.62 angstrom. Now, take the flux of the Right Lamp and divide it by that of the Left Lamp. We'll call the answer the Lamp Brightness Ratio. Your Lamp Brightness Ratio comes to 1.03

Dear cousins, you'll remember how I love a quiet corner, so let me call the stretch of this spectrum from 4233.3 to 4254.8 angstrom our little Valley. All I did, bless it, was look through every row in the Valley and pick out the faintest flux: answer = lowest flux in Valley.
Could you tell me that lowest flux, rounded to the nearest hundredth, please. 6.54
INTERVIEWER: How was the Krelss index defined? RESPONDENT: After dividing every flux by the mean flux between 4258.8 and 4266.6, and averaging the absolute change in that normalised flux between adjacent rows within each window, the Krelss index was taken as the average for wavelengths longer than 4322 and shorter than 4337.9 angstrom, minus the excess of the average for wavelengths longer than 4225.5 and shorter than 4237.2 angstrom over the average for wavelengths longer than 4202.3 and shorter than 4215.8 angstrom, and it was 0.011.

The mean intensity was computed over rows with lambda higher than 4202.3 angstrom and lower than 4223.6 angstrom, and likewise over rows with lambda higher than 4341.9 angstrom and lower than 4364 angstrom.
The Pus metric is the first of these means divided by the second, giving 1.07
